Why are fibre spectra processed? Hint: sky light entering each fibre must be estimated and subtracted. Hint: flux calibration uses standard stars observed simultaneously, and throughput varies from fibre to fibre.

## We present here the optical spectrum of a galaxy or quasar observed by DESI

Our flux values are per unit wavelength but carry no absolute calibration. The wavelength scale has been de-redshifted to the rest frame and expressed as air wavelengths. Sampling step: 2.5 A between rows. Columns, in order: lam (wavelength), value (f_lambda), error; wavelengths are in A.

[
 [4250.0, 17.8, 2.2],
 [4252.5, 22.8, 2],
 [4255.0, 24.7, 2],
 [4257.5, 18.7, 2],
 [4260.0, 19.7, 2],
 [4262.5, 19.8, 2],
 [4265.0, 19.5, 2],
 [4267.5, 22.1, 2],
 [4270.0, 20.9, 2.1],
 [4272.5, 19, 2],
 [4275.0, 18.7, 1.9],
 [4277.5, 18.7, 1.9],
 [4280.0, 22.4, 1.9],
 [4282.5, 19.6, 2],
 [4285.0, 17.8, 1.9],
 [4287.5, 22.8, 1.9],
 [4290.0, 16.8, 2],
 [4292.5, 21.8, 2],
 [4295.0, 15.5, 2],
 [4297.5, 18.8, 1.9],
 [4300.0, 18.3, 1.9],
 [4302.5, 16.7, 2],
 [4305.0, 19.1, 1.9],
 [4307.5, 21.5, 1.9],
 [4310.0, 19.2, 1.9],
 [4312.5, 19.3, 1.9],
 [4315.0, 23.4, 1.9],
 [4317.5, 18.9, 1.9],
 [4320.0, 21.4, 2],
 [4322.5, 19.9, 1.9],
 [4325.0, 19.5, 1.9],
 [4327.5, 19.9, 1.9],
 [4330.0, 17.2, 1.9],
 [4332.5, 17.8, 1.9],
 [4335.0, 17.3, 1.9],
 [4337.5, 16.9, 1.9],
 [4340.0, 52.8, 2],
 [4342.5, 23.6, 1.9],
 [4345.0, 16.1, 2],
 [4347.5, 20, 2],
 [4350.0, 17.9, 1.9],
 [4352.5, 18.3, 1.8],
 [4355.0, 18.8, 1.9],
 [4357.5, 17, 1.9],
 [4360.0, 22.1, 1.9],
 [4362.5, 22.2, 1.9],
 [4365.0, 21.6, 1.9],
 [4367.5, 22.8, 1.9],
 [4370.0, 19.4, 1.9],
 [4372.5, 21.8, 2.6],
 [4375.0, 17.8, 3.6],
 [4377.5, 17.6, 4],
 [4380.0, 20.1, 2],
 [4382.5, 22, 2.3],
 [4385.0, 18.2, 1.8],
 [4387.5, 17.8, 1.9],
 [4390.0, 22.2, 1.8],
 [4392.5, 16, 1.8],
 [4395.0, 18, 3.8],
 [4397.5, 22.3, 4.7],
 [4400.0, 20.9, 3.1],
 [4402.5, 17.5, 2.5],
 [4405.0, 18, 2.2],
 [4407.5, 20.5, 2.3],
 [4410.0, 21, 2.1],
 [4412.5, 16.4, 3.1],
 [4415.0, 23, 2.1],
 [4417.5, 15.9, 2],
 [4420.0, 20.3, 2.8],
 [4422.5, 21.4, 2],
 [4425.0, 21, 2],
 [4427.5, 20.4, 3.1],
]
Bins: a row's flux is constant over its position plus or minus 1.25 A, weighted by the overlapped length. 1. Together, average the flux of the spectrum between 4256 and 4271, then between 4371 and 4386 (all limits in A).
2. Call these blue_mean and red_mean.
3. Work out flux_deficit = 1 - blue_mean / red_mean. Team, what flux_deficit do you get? -0.03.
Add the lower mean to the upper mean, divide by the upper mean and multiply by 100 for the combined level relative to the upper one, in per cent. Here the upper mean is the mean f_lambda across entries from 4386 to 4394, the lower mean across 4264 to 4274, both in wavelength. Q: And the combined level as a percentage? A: 209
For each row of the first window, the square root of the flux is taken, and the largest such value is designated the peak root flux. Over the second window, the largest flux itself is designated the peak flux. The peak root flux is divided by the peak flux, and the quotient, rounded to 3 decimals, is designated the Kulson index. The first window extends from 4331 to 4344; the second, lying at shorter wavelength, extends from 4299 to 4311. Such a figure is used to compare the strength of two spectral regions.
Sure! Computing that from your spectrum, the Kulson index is 0.338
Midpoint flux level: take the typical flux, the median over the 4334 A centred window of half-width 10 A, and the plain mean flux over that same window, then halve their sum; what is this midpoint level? 20.9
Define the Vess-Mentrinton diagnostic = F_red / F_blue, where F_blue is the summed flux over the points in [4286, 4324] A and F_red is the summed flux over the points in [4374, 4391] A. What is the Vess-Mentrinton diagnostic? 0.5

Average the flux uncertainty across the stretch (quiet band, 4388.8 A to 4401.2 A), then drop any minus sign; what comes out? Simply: 3.04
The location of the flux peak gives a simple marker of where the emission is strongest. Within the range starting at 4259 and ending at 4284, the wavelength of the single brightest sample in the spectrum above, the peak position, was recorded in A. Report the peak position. 4280.0 A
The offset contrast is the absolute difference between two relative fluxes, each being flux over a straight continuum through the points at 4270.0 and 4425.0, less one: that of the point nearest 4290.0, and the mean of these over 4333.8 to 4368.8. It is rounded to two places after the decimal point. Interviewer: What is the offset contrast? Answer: 0.24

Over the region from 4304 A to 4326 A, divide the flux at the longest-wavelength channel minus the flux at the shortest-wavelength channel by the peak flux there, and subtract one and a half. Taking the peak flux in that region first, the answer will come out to -1.48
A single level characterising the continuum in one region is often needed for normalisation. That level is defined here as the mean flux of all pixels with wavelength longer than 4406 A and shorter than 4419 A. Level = 19.4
